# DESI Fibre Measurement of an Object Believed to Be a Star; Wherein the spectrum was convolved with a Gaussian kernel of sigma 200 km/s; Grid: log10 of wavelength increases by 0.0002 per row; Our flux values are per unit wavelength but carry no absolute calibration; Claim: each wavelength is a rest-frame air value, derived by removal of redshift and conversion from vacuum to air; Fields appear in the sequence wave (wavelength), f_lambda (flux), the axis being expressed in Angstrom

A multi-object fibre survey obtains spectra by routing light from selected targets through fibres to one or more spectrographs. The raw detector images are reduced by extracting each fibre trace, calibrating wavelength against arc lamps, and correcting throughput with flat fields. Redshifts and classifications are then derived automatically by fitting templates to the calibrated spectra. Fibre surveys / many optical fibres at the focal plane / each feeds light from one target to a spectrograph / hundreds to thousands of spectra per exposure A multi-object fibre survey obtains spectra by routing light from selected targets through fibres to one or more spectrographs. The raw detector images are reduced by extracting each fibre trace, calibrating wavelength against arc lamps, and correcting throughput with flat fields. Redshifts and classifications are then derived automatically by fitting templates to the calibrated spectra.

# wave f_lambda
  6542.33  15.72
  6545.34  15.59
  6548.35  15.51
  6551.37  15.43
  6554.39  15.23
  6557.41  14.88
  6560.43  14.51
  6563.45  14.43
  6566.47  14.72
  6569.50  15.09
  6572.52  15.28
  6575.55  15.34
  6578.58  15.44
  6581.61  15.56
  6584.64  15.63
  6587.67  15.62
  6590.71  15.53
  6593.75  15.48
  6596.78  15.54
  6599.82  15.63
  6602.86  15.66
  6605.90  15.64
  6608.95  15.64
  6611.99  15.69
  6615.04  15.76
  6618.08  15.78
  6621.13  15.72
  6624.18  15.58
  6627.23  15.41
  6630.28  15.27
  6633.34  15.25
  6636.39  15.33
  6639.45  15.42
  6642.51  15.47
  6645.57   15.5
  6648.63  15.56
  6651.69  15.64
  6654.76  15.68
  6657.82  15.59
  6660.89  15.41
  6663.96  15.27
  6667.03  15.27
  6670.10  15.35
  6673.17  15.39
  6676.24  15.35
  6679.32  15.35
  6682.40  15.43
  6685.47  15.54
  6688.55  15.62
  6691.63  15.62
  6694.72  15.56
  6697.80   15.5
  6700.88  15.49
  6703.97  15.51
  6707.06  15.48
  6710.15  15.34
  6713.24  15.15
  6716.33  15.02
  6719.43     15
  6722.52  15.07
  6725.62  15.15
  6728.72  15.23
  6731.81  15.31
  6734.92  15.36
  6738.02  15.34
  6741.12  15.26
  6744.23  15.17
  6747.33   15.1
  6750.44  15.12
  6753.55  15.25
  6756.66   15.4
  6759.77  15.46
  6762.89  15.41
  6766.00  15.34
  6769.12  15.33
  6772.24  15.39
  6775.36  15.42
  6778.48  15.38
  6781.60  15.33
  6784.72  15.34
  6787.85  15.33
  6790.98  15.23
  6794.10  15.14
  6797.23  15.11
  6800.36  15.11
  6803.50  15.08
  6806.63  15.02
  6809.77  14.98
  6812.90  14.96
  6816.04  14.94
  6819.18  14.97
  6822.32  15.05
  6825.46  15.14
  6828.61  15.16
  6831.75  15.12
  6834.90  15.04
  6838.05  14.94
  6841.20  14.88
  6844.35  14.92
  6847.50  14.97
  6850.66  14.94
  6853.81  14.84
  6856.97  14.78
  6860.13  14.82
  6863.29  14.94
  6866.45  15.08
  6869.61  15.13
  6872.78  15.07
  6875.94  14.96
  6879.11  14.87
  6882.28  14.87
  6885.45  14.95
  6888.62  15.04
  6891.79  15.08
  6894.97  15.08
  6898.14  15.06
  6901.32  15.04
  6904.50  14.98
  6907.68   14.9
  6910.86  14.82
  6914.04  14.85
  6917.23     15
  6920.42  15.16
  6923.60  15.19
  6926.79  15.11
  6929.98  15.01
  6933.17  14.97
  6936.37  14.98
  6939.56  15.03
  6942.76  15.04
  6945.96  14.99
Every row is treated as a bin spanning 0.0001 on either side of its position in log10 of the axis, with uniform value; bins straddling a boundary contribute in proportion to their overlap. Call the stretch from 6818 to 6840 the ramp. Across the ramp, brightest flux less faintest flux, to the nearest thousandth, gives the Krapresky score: 0.220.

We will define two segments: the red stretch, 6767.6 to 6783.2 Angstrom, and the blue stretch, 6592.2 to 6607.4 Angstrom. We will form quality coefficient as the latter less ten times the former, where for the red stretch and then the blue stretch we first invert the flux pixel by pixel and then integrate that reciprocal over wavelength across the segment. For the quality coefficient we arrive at -9.18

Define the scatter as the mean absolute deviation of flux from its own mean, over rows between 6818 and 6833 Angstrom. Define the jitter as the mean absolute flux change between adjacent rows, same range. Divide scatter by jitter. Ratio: 1.09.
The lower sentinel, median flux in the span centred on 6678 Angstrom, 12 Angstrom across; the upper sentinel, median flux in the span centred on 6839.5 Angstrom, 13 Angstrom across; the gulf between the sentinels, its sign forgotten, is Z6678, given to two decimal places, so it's 0.44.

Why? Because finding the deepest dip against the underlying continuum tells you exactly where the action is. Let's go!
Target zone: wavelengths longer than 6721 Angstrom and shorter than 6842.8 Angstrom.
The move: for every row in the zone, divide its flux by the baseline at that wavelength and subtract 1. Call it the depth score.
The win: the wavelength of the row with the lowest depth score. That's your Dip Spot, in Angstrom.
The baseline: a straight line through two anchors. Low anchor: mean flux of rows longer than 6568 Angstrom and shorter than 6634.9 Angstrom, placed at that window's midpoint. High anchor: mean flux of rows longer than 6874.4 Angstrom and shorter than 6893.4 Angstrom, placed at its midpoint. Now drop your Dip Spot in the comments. 6722.52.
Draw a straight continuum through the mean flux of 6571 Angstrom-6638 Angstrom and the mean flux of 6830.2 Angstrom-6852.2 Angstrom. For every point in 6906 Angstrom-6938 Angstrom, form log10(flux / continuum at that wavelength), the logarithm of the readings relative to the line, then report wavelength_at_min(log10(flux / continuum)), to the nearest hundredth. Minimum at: 6910.86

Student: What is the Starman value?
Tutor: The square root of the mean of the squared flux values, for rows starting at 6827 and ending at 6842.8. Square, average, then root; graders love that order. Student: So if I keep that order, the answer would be 15.0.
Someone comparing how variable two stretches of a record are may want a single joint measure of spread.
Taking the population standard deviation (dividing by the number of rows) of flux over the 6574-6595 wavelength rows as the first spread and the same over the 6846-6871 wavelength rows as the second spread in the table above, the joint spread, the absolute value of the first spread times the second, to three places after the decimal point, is 0.011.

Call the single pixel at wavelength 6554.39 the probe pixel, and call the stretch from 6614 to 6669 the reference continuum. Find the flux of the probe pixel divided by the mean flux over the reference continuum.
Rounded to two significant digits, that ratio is 0.98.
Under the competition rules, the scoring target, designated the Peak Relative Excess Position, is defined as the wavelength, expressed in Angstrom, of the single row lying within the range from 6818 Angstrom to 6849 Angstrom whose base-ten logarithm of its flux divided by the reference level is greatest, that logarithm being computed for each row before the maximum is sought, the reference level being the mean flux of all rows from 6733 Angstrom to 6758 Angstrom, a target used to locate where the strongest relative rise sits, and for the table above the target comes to 6828.61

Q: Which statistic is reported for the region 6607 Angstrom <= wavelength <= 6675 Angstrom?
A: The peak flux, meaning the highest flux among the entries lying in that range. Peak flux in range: 15.78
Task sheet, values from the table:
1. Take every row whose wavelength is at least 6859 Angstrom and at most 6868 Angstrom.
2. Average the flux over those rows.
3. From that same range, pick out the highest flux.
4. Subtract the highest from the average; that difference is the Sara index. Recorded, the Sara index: -0.13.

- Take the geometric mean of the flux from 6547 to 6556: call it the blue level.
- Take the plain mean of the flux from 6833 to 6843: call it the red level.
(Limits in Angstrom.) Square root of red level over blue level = 0.986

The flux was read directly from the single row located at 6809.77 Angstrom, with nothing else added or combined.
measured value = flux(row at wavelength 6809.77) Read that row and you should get 14.98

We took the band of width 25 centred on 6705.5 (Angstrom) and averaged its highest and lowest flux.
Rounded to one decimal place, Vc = 15.3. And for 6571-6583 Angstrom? 15.4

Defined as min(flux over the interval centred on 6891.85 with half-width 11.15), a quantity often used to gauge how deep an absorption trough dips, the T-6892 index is 14.87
